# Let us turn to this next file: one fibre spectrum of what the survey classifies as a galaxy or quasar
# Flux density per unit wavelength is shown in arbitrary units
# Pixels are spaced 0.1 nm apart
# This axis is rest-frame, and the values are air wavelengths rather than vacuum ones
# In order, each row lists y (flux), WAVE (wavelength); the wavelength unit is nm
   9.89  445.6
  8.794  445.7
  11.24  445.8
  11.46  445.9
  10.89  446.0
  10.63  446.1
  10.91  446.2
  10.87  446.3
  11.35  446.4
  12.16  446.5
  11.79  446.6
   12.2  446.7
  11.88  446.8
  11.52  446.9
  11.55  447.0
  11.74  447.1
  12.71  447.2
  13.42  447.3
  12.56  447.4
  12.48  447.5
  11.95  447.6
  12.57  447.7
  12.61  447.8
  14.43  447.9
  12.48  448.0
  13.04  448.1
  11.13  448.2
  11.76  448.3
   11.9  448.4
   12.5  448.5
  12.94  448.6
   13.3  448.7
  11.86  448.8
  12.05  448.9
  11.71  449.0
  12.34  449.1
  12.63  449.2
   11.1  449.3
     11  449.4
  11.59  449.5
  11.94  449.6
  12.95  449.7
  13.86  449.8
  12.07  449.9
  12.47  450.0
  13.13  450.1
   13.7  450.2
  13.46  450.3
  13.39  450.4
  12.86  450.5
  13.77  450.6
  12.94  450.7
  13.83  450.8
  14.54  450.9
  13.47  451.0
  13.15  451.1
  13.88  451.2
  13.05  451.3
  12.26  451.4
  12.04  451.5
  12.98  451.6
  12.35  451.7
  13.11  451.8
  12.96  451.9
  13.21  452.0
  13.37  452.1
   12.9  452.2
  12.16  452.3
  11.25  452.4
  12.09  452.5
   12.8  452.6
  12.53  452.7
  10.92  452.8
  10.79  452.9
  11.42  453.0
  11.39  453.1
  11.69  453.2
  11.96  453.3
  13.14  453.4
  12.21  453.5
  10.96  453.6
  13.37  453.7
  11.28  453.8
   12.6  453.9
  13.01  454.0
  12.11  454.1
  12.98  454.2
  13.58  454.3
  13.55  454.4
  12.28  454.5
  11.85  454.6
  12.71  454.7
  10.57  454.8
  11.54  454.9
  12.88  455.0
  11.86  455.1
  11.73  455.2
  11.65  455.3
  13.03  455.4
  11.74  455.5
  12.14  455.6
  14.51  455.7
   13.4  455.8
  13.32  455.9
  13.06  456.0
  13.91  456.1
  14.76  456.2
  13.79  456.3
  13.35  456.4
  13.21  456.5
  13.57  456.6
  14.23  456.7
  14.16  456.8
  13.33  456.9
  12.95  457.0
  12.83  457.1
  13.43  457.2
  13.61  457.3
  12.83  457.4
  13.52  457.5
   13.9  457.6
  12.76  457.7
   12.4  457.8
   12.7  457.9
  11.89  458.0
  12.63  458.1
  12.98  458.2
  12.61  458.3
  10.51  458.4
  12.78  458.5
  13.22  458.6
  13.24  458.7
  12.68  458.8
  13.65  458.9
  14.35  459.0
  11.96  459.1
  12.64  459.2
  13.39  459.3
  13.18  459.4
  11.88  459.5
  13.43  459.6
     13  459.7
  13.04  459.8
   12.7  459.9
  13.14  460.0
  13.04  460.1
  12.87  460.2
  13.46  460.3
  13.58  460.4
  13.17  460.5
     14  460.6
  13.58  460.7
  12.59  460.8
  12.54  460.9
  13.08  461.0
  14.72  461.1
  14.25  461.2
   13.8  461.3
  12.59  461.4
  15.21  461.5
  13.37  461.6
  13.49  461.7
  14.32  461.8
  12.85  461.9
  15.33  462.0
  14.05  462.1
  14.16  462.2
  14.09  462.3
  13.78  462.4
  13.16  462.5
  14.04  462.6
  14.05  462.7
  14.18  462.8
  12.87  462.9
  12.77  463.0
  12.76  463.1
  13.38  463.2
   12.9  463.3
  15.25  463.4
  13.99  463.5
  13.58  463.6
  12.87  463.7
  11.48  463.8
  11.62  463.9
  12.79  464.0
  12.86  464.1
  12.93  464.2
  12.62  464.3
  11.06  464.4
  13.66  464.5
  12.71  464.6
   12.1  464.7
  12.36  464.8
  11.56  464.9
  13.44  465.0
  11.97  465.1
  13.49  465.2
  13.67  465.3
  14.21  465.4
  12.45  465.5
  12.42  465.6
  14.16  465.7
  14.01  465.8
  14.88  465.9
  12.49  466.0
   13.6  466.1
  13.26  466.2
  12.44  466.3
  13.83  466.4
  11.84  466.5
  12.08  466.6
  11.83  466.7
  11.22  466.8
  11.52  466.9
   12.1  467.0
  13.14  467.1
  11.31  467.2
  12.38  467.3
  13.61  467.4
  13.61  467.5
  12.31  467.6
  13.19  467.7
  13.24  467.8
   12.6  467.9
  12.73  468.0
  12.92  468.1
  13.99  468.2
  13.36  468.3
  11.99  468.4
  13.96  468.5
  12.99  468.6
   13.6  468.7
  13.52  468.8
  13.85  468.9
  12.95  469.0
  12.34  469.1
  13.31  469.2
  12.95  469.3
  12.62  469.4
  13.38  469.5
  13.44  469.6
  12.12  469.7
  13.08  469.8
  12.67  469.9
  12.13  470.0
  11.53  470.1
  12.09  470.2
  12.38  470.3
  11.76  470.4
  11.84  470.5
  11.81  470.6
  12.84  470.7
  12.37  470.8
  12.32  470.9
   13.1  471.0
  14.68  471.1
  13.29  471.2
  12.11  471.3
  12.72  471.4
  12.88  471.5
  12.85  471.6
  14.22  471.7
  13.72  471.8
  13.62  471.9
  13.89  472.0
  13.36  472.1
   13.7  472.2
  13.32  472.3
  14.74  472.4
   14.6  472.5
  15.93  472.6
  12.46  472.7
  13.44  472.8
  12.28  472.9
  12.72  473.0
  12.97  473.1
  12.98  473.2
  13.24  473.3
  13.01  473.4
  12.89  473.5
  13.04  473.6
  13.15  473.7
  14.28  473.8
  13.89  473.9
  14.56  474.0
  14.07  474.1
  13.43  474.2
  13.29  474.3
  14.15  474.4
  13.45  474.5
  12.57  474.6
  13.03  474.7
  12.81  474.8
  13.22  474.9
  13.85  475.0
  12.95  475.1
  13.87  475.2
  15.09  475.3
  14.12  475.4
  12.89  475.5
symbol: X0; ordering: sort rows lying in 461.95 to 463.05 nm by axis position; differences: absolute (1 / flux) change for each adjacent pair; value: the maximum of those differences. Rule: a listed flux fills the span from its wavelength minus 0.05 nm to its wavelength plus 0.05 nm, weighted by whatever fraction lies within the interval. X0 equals 0.0072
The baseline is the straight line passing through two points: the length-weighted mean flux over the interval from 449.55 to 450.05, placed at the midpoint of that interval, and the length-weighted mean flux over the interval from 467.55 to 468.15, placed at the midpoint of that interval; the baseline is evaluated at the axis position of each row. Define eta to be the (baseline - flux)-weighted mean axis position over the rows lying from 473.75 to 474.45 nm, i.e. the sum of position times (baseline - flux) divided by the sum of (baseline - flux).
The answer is 474.06 nm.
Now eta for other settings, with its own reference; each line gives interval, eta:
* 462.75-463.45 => 463.18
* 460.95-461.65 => 461.30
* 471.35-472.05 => 471.85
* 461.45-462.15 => 461.80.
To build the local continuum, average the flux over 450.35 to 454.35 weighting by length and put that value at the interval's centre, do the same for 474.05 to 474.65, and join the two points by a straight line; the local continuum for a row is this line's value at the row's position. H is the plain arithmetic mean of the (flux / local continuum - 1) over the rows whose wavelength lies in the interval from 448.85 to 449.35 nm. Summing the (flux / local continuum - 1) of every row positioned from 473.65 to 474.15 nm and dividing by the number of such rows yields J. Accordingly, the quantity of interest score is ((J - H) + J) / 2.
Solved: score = 0.059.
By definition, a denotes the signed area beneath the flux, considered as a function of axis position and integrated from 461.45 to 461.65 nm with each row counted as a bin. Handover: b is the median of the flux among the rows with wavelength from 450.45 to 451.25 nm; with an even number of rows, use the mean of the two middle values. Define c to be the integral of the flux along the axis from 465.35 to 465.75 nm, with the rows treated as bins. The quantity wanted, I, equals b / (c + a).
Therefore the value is 1.66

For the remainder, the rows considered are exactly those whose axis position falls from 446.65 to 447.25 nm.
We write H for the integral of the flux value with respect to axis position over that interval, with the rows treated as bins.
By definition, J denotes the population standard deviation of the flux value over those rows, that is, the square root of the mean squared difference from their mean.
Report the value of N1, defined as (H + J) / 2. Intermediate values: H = 7.2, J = 0.41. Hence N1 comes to 3.79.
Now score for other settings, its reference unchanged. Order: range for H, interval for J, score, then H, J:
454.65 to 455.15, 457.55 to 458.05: 0.024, -0.063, -0.008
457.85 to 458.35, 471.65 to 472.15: 0.038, -0.022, 0.027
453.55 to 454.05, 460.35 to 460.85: 0.051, -0.033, 0.034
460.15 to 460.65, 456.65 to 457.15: 0.037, 0.037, 0.055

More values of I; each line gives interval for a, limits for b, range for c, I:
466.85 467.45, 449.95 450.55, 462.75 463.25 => 0.95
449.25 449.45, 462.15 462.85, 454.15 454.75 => 1.42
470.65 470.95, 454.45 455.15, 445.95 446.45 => 1.29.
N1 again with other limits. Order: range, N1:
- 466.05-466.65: 4.23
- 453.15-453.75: 4.08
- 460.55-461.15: 4.41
